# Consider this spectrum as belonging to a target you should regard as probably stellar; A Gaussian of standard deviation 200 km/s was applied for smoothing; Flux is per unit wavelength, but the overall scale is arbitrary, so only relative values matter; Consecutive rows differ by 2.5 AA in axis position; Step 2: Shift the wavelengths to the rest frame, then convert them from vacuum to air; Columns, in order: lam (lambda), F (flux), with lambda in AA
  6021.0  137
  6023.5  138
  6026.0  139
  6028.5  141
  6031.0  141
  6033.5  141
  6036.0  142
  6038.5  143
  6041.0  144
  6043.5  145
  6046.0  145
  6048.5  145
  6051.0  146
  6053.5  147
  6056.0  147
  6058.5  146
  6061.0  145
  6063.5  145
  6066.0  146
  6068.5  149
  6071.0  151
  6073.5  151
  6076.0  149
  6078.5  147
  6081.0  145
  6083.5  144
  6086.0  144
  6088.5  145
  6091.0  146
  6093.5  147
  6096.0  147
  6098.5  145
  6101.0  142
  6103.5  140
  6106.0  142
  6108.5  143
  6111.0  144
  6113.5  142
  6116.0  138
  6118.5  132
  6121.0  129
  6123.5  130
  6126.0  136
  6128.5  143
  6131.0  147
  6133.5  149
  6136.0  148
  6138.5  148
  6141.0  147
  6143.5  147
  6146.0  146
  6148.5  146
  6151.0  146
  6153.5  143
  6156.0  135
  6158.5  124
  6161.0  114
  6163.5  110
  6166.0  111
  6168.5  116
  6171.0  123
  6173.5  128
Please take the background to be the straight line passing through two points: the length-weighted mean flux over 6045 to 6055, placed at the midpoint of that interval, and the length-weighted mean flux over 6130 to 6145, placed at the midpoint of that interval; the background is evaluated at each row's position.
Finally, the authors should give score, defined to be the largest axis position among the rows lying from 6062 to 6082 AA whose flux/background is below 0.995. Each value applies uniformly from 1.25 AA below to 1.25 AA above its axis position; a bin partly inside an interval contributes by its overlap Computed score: 6081.0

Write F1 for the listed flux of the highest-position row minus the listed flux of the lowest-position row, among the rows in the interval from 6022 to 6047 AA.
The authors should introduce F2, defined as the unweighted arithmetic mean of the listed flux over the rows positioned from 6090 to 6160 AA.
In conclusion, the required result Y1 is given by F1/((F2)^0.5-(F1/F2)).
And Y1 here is 0.59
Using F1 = 7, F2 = 142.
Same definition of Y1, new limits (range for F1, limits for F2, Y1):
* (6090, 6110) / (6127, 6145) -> -0.25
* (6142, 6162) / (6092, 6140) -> -2.72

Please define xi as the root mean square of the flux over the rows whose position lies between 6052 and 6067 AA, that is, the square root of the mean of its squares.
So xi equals 146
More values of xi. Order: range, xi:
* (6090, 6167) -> 139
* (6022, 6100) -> 145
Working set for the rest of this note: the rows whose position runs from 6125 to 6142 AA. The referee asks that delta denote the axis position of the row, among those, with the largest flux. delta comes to 6133.5 AA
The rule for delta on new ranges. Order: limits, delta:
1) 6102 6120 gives 6111.0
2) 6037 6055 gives 6053.5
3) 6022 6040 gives 6038.5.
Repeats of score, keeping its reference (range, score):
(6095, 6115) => 6113.5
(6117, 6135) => 6128.5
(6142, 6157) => 6156.0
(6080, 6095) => 6088.5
